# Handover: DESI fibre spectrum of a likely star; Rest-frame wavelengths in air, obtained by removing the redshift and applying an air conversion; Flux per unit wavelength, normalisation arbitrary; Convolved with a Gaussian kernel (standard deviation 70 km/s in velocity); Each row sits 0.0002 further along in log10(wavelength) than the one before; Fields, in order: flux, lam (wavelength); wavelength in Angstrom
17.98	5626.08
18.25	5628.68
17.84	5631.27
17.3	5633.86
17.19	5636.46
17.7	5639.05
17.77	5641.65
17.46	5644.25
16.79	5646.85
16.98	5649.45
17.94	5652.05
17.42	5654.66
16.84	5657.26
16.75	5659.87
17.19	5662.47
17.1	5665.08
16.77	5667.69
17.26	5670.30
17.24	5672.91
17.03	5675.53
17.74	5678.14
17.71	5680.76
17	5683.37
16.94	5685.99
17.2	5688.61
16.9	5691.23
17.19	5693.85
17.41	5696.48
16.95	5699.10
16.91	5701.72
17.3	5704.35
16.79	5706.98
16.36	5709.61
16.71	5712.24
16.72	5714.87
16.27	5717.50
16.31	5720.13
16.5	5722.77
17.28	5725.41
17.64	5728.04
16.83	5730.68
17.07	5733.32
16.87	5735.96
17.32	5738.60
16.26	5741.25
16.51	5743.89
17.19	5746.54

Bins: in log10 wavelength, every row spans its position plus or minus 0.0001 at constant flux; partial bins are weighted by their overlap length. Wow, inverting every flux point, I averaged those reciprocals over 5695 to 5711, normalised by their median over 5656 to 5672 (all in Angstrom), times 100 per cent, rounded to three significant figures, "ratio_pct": 100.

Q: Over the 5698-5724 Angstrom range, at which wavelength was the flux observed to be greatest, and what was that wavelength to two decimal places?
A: 5704.35 Angstrom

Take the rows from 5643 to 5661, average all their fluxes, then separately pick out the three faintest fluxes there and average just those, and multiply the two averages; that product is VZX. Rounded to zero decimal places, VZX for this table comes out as 288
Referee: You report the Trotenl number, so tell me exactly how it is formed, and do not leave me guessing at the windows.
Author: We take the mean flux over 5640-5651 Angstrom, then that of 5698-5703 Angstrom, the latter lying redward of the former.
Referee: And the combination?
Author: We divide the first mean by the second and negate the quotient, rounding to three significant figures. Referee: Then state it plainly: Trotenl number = -1.02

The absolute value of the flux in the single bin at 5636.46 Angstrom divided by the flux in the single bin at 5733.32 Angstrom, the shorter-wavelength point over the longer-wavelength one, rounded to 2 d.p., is 1.01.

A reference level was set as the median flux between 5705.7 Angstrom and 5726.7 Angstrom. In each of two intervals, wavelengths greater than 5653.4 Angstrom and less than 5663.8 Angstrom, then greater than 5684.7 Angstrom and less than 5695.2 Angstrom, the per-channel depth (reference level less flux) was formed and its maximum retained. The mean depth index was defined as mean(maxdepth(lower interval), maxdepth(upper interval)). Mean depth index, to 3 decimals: -0.220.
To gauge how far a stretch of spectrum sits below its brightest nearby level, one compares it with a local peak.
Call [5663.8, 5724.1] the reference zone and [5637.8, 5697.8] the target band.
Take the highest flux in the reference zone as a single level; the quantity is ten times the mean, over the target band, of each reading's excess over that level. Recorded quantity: -5.1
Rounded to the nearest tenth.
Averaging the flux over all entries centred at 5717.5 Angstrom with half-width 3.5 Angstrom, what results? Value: 16.4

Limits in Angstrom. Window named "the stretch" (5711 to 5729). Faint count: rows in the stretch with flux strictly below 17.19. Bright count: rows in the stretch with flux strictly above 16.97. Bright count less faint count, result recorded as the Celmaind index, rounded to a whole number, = -3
